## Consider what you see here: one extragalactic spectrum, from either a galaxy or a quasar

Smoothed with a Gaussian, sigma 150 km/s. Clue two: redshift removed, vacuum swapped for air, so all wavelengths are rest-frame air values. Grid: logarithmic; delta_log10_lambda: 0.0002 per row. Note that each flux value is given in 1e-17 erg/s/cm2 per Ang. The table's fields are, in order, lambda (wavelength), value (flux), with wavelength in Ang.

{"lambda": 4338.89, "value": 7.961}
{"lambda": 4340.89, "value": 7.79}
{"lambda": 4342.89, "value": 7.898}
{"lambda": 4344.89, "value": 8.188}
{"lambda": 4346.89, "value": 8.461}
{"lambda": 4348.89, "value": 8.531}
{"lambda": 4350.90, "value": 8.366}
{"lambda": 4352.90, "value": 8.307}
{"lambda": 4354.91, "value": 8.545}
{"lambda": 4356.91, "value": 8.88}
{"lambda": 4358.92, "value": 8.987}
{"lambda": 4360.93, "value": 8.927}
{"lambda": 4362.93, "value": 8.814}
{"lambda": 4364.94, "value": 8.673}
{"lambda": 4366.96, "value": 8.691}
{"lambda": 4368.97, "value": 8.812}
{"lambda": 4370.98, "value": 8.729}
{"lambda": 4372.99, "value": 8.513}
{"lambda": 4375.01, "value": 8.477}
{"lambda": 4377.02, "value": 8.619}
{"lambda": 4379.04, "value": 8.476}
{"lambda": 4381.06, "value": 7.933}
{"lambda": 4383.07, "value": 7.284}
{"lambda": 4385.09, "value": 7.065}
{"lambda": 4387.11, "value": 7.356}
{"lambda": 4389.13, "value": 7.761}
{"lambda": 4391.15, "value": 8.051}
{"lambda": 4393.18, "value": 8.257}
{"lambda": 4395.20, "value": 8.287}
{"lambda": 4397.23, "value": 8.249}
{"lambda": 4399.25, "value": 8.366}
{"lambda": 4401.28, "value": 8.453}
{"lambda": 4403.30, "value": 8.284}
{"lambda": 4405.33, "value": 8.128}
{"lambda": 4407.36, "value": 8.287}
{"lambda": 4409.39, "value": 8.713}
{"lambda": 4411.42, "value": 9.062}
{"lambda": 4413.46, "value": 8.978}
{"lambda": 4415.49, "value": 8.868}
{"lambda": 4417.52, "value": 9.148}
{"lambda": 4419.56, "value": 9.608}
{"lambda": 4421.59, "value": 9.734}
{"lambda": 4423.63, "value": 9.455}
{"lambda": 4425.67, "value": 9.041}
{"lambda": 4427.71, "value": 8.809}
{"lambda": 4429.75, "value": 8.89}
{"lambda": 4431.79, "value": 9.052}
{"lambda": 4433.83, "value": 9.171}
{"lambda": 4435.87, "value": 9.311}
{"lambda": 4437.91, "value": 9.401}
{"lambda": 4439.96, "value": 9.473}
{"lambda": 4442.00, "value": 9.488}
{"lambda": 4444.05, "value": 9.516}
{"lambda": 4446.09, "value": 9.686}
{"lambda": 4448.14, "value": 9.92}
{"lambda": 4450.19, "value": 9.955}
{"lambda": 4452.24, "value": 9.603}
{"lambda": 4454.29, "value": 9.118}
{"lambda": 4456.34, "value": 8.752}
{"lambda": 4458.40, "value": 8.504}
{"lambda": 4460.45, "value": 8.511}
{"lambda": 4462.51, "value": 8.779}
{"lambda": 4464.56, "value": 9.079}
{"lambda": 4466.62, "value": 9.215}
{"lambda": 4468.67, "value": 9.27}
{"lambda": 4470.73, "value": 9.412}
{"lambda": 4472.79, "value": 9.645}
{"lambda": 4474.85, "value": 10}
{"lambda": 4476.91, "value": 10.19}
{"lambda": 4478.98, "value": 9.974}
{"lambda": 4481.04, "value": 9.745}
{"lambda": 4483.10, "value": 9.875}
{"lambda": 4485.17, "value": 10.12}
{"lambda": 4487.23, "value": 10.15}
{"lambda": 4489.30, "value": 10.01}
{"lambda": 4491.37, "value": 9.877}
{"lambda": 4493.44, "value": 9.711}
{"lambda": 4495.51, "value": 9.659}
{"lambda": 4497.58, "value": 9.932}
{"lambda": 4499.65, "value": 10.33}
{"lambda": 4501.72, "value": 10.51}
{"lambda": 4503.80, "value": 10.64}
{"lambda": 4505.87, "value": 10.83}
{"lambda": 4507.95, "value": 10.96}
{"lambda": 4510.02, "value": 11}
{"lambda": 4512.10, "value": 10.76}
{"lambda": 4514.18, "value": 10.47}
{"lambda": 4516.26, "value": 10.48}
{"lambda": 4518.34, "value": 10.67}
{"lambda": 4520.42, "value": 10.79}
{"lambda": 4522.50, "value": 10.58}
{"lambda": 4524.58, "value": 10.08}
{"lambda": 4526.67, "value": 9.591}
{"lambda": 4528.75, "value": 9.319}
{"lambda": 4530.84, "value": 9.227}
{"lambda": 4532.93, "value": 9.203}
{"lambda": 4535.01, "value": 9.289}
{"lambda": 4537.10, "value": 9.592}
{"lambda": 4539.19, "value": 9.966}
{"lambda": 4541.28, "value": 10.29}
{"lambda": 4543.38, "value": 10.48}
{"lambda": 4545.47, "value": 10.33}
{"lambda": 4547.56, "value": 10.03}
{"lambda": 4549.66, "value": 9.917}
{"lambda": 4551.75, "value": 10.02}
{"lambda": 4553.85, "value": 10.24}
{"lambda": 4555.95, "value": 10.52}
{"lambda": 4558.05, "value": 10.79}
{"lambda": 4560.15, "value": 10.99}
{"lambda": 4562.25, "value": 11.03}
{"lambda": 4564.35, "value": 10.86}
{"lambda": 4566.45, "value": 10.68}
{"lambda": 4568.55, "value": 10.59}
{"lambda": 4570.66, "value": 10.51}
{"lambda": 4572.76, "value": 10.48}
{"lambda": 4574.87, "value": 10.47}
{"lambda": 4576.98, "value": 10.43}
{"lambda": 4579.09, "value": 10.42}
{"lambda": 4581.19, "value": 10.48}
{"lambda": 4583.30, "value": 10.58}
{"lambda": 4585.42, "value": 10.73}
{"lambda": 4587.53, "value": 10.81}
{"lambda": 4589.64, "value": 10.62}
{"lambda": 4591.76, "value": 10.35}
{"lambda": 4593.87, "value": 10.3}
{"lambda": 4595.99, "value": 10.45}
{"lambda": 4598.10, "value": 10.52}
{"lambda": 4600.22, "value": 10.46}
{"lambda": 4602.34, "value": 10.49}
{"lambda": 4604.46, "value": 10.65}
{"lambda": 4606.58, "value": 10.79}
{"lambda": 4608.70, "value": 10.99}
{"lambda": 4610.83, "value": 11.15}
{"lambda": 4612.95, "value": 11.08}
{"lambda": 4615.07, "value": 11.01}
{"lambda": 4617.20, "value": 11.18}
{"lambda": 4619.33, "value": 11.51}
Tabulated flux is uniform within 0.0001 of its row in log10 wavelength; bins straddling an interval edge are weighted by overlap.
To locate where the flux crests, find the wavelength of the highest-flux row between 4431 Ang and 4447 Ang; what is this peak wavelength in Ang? 4446.09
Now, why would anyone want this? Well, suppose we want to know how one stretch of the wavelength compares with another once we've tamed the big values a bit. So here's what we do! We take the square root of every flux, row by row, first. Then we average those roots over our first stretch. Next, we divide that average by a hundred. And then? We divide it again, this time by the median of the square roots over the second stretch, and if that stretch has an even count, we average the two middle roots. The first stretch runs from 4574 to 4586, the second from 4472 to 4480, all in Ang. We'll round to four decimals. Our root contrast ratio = 0.0103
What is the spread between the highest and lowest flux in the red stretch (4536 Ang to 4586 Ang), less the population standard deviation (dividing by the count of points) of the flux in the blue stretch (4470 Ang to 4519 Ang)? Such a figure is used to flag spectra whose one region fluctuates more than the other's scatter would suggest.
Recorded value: 1.00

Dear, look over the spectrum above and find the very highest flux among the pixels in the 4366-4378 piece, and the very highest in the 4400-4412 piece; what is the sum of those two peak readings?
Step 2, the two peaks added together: 17.9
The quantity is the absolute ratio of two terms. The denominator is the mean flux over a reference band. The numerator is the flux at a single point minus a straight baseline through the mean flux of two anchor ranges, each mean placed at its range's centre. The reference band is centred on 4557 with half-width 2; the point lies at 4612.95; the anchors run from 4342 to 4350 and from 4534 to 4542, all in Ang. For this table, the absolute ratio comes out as 0.07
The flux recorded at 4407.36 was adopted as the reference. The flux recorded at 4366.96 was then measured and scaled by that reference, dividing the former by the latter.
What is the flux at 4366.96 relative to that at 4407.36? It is 1.05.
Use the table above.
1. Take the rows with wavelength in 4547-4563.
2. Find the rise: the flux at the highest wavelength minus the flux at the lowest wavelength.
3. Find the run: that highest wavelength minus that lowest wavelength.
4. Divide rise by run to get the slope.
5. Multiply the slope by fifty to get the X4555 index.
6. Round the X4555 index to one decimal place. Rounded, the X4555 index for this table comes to 3.4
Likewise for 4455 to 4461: -2.9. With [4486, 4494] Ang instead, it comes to -3.5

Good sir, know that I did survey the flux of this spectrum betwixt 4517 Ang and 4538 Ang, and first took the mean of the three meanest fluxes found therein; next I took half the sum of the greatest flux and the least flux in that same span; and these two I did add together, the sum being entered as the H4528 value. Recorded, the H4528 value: 19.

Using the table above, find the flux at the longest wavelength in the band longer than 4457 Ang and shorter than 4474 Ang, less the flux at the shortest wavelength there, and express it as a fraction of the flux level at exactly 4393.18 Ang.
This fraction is 0.14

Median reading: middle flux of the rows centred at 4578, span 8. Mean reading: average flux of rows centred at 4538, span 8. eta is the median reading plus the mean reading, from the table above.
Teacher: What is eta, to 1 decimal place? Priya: 20.2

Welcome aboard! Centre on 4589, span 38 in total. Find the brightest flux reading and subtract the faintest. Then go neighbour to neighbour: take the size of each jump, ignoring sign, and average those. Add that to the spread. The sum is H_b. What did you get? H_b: 0.60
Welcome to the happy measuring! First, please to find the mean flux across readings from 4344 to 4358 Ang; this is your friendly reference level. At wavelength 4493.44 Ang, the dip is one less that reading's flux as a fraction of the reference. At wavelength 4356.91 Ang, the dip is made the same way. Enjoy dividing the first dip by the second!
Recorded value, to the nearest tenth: 3.0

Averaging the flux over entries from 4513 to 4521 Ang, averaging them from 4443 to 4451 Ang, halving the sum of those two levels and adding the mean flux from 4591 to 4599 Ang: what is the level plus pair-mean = 20.6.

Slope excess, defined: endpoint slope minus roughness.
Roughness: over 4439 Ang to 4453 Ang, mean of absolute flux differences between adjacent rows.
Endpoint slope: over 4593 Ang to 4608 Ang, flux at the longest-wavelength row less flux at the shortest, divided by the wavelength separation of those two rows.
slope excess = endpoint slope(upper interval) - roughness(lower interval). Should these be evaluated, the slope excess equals -0.100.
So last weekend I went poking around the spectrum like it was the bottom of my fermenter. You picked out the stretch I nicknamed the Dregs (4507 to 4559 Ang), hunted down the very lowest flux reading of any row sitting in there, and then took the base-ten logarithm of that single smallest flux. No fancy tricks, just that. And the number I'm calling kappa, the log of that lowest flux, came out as 0.96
